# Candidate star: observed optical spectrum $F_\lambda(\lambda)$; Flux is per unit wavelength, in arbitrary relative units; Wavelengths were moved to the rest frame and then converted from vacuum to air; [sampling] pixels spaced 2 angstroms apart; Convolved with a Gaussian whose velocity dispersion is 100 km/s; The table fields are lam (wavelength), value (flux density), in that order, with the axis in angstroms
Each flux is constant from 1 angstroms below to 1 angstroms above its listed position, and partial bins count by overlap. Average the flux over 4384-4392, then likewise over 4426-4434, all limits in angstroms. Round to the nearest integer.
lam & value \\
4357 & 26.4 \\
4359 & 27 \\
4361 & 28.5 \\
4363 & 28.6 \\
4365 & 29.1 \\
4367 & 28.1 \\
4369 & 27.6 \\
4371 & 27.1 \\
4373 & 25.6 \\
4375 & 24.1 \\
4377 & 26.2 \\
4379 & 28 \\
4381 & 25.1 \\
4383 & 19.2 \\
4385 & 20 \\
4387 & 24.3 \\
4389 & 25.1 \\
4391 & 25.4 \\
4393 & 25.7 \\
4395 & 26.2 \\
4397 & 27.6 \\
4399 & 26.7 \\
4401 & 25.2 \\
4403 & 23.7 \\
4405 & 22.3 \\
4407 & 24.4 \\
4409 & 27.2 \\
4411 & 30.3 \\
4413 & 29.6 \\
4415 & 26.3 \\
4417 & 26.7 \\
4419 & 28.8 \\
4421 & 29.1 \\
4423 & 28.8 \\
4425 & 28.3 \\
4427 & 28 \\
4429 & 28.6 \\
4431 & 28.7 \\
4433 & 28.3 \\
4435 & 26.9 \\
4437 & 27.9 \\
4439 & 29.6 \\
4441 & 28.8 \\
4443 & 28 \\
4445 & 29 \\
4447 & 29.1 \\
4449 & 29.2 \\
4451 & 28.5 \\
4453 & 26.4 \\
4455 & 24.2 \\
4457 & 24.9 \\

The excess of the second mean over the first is 5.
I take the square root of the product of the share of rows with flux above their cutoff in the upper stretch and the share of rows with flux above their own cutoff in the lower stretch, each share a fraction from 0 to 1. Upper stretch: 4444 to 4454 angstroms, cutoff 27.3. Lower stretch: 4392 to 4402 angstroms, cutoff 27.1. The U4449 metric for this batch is 0.400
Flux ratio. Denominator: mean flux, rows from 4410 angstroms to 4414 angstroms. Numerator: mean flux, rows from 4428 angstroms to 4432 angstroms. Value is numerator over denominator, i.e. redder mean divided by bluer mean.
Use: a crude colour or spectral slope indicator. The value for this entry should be 0.96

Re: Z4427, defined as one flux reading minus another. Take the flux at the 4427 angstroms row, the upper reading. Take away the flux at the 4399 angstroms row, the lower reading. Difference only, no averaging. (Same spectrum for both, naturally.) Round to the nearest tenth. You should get 1.3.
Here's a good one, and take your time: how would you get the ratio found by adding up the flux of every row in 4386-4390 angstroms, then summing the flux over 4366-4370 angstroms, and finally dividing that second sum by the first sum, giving 1.13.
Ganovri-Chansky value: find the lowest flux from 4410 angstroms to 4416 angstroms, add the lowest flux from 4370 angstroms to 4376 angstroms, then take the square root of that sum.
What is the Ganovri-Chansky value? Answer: 7.10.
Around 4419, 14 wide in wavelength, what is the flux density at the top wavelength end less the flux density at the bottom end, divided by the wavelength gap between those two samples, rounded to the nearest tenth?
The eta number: -0.1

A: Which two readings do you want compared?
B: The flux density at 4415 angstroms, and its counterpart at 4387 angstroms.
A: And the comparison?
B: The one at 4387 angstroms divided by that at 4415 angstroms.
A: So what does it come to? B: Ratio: 0.92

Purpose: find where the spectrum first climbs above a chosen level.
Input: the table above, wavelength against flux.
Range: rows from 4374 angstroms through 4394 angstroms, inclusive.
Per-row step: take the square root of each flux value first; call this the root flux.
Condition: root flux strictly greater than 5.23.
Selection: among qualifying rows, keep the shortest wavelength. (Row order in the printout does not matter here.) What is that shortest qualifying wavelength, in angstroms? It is 4379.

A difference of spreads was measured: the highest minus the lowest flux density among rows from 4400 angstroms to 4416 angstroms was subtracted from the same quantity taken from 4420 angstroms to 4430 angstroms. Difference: -6.9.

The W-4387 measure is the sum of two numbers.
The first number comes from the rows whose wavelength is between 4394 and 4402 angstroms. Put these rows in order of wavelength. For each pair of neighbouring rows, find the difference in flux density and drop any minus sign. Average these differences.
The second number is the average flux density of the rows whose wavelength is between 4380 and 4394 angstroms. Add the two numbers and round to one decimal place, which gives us 24.8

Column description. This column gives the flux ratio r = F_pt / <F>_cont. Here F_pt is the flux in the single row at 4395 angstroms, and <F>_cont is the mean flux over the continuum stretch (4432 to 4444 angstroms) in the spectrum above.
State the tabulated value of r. 0.93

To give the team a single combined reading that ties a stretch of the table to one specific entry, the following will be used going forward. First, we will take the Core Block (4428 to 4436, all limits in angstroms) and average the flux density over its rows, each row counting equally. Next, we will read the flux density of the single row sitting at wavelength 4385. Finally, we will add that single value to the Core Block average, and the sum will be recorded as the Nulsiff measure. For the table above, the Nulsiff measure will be 48.1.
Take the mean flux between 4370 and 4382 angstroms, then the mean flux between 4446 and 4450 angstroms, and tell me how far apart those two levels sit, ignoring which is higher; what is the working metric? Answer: 3.1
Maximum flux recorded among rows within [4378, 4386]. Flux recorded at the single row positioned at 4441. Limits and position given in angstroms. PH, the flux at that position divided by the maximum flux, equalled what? 1.03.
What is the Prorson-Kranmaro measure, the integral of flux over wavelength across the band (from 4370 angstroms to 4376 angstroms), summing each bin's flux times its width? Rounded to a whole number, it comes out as 154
